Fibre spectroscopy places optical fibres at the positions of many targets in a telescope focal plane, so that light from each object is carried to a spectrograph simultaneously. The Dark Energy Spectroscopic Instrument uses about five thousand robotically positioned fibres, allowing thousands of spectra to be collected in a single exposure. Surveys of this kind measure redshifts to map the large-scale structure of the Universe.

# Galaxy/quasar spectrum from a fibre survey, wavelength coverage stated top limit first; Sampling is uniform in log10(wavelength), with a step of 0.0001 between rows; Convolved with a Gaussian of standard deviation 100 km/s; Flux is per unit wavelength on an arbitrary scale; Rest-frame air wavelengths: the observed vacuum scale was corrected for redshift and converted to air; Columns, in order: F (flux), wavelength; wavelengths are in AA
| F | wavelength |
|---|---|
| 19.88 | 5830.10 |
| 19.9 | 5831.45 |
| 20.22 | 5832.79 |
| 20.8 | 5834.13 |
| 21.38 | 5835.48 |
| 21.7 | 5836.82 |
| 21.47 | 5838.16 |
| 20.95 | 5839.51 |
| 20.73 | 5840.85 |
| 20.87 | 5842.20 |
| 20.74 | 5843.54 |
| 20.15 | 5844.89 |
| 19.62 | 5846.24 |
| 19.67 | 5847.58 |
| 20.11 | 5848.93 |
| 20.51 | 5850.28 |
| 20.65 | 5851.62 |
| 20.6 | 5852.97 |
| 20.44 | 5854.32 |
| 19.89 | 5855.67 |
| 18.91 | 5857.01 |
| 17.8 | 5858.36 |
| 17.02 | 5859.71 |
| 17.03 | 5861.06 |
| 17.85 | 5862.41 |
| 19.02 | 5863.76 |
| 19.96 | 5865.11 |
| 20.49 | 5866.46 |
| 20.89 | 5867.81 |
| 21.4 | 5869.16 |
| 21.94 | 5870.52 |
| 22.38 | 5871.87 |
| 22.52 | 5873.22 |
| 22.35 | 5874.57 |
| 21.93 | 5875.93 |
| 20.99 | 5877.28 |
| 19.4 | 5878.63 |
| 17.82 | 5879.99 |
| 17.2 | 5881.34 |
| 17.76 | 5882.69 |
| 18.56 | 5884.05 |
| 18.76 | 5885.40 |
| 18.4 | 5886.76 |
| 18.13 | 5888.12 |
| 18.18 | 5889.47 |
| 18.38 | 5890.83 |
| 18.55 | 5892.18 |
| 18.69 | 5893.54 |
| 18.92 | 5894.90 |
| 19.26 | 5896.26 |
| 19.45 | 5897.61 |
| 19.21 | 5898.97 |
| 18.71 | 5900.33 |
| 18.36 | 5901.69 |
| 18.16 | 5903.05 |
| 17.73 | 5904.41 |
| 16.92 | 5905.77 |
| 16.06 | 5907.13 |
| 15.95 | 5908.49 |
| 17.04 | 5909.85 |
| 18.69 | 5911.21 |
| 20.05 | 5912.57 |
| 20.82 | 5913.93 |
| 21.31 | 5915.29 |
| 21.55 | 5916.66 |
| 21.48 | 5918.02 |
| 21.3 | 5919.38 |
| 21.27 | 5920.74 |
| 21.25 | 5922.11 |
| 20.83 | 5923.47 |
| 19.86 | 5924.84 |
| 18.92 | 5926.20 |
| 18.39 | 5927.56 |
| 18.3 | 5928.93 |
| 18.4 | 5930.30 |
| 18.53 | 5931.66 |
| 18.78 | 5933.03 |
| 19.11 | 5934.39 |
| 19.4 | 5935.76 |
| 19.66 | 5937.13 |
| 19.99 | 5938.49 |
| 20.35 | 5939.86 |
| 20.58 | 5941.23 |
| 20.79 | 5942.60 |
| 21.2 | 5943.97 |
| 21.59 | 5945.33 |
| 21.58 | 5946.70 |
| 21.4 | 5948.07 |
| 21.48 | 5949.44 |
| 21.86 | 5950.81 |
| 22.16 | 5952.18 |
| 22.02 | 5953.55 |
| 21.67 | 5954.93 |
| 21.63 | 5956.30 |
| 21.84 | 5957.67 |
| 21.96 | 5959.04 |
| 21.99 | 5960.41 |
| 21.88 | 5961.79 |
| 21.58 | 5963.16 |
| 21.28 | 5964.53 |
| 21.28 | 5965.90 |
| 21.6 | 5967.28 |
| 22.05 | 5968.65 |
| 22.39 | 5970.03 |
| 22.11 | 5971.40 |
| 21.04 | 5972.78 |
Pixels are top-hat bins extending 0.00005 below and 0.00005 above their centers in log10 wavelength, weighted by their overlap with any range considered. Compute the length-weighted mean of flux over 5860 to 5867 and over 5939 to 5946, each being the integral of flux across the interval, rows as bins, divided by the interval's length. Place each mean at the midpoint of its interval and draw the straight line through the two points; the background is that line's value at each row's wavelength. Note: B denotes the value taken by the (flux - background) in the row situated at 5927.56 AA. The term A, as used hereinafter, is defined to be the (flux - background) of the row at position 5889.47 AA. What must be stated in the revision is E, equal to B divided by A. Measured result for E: 1.7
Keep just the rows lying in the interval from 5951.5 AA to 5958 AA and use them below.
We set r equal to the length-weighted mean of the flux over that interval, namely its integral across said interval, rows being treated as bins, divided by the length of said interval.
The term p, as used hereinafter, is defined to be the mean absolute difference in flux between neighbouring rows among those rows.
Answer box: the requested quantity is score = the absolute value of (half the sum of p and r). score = 11.0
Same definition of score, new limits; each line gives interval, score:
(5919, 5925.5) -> 10.6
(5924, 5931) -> 9.6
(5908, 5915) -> 10.0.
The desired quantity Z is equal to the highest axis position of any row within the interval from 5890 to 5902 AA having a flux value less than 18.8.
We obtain 5901.69 AA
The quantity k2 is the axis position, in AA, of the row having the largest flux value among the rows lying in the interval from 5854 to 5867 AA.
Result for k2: 5866.46 AA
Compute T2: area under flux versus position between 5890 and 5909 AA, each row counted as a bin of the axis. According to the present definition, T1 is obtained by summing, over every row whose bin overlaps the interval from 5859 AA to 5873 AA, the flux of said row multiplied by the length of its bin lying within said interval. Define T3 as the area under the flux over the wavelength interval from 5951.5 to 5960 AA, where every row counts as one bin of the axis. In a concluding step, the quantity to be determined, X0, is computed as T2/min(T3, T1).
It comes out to 1.9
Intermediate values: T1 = 278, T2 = 345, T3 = 186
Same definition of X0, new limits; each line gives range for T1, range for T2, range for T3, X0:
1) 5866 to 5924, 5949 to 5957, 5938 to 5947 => 0.9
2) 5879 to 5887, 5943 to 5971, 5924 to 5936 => 4.2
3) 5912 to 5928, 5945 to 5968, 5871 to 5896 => 1.5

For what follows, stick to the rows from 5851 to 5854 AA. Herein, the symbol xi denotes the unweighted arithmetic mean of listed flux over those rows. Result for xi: 20.6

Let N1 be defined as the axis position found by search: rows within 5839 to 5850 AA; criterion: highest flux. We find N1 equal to 5839.51 AA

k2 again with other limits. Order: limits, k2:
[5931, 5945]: 5943.97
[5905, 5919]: 5916.66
